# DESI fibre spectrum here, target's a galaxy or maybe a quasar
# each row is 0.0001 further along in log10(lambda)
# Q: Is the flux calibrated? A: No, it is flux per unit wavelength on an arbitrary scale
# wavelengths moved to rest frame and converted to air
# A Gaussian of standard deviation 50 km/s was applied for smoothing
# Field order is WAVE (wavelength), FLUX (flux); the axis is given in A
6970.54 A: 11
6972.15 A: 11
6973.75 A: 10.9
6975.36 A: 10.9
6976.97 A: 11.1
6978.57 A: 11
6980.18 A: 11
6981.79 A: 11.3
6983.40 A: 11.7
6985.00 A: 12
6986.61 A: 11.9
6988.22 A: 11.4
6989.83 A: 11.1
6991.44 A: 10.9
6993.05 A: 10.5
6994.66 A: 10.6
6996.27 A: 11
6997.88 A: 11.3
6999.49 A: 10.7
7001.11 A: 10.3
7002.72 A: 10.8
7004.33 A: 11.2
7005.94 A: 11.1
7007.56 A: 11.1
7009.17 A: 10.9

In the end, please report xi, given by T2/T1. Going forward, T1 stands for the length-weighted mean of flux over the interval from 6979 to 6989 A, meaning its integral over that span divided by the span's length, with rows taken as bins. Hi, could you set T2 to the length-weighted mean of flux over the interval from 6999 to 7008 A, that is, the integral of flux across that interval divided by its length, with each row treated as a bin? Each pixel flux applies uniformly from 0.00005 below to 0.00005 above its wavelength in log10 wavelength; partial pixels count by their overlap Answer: 0.94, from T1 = 11.5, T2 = 10.9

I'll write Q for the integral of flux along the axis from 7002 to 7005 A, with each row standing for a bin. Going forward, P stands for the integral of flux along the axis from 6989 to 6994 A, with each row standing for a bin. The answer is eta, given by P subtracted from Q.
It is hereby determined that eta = -21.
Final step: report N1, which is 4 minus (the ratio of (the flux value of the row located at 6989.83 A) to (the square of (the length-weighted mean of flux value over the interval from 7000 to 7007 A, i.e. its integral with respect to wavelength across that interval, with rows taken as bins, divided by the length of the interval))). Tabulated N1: 3.91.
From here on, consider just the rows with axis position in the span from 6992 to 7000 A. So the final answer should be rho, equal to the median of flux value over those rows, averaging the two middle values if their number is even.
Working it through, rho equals 10.7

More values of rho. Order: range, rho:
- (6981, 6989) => 11.7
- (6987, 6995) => 10.9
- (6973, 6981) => 11.0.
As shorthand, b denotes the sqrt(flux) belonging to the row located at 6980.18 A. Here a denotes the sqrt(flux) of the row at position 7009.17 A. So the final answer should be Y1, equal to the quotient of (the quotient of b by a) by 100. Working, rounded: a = 3.30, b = 3.32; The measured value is 0.0100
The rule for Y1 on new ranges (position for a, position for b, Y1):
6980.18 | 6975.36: 0.0100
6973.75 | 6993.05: 0.0098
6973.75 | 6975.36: 0.0100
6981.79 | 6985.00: 0.0103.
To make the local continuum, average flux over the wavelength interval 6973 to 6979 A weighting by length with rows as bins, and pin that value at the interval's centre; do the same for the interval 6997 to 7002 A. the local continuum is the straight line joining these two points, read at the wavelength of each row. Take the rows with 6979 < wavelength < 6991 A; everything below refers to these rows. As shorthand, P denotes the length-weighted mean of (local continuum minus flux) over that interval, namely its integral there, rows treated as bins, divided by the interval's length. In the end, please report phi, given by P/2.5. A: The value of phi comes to -0.224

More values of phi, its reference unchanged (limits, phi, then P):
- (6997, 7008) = -0.075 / -0.19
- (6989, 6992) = -0.067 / -0.17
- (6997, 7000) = -0.103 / -0.26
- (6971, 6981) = -0.005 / -0.01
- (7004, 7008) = -0.169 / -0.42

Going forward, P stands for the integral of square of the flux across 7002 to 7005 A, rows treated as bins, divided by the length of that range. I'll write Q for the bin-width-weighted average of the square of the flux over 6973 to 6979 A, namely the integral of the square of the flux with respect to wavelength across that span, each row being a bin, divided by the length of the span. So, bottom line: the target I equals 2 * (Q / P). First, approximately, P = 121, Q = 120.4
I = 2.0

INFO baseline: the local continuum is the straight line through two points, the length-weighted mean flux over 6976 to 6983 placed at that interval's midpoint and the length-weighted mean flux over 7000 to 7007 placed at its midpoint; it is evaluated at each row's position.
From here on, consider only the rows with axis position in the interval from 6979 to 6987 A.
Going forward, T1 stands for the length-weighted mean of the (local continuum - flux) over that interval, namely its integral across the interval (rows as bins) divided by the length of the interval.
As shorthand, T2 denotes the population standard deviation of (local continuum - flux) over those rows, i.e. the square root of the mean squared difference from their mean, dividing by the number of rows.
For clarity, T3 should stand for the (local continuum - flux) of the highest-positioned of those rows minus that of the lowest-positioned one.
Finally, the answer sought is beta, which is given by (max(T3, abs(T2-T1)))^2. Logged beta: 0.7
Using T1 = -0.45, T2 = 0.40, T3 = -1.0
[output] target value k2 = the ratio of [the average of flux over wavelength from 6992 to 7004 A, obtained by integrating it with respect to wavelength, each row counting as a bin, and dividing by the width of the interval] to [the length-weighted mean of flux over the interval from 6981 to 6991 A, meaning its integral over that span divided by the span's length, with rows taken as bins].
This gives 0.93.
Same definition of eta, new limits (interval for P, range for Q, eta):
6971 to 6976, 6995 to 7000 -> 0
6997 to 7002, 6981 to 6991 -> 62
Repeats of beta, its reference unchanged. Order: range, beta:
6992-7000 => 0.0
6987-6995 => 0.5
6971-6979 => 0.0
